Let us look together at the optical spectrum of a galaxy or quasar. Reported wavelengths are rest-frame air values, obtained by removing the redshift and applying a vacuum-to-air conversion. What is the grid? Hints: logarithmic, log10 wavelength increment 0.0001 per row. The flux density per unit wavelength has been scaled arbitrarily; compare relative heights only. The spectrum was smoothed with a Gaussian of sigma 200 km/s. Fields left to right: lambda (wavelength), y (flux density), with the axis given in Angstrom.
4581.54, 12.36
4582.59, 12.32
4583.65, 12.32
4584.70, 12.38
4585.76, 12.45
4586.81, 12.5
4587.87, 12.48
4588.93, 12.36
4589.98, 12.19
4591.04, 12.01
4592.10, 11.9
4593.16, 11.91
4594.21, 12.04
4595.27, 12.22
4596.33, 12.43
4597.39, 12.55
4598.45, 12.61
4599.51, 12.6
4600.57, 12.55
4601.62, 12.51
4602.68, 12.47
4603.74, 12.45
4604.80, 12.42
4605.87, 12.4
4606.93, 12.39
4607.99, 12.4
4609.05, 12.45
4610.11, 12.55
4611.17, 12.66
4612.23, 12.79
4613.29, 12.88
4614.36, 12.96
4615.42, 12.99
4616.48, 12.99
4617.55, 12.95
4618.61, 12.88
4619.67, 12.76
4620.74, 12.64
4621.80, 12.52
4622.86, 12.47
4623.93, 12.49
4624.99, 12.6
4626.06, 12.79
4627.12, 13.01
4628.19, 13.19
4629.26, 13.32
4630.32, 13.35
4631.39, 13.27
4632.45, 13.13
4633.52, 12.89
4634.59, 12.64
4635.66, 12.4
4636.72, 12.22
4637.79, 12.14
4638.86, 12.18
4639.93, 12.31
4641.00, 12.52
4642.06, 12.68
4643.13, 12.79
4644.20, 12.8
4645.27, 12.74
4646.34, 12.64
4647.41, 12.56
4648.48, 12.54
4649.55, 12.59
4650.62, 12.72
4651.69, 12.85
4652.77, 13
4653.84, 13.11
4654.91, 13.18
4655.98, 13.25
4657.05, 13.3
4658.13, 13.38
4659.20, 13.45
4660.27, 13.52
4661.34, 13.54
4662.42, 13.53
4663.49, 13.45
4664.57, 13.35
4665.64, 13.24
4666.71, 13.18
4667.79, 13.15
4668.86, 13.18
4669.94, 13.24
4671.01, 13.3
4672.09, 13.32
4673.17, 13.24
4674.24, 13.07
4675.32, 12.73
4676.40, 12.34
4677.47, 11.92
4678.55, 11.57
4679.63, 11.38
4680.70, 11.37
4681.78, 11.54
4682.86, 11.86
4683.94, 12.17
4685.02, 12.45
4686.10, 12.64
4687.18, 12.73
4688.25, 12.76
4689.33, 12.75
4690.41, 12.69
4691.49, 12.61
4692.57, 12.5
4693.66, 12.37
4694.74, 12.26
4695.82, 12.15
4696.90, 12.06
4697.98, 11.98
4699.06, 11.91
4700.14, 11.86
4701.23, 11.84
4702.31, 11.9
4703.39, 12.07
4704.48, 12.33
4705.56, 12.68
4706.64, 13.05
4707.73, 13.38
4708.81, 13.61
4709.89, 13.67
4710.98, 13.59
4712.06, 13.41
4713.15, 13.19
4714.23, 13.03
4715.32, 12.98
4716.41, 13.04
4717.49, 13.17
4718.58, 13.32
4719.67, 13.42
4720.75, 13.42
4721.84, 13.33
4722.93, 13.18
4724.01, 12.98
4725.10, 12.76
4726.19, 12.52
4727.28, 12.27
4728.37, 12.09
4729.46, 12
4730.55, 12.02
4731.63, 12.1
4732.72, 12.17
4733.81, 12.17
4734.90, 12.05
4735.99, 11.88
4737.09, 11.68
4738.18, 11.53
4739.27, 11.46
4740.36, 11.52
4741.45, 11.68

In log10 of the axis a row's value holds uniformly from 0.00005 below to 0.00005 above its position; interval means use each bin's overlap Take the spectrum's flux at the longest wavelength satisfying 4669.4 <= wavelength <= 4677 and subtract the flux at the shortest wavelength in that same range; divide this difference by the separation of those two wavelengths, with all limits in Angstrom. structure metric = -0.14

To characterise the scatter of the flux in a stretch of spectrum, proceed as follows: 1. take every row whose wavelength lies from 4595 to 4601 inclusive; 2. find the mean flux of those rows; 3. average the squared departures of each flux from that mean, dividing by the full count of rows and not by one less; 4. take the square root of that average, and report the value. 0.14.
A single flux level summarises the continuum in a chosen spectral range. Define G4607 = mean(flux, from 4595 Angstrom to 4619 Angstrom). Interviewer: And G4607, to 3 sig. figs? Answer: 12.6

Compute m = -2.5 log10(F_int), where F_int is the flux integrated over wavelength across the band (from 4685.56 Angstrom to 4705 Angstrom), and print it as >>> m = -5.95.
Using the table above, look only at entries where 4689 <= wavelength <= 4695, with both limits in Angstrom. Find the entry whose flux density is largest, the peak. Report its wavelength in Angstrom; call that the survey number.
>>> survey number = 4689.33 Angstrom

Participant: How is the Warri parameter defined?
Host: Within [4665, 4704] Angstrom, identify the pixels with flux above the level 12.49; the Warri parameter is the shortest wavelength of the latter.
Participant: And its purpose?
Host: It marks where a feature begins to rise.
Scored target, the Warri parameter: 4665.64 Angstrom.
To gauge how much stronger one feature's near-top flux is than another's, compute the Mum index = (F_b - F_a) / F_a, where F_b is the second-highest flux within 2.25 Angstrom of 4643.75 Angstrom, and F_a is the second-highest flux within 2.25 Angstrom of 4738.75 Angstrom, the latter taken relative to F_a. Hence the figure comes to 0.11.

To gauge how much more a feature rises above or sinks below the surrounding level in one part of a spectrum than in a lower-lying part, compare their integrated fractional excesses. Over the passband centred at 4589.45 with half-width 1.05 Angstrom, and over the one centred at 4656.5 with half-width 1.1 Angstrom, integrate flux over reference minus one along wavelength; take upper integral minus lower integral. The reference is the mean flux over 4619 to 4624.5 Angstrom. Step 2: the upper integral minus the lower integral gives 0.17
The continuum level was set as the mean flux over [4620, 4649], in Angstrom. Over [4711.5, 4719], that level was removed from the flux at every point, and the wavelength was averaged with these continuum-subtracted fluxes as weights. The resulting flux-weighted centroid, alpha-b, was 4715.2 Angstrom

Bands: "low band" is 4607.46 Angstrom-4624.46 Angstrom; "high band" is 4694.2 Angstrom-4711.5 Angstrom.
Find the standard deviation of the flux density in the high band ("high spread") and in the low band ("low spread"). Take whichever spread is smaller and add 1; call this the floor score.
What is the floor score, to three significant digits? 1.21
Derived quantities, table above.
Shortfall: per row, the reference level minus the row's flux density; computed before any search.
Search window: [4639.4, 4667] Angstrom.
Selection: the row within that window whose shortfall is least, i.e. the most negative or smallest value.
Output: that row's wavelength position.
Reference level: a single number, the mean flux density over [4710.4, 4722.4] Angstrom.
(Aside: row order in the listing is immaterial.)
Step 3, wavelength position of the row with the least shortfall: 4661.34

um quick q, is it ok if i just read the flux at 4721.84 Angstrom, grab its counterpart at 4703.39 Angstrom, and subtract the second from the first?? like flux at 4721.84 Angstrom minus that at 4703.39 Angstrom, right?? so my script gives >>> 1.3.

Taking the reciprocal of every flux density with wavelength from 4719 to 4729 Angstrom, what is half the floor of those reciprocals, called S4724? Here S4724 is 0.0373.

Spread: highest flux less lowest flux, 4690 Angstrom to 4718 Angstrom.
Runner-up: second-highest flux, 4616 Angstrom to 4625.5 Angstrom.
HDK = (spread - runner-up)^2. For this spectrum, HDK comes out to 124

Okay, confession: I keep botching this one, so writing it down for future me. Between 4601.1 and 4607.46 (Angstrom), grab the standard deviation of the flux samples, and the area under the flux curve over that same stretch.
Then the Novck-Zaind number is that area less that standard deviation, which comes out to 79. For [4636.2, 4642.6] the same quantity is 79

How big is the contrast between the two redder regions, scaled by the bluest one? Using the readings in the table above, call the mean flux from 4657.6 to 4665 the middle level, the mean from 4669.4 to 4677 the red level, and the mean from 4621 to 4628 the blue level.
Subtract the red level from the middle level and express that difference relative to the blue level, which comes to 0.03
